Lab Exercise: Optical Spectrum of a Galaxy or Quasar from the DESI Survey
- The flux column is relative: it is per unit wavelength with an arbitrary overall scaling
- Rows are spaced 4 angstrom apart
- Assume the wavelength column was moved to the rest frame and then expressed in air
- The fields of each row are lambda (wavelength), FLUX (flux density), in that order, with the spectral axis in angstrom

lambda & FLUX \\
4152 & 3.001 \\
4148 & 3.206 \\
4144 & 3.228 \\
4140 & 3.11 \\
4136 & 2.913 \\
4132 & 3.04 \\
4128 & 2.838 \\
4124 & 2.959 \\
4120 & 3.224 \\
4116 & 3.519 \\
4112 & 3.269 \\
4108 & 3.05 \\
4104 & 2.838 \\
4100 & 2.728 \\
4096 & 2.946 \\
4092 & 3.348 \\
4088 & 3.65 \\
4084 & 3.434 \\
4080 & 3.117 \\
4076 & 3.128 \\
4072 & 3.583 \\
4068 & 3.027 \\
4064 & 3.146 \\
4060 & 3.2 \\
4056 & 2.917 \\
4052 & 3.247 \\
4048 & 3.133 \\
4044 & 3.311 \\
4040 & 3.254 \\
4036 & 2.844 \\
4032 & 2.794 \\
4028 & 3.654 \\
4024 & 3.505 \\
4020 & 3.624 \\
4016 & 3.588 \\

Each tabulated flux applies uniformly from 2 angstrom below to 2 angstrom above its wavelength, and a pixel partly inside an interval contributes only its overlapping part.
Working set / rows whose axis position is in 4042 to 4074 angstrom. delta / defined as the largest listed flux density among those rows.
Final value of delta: 3.583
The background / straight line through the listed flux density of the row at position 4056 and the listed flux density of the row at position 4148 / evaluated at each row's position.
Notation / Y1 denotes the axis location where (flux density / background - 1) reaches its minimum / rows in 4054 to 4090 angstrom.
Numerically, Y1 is 4056 angstrom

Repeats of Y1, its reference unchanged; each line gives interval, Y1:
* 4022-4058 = 4032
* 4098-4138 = 4100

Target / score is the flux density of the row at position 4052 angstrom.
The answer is 3.247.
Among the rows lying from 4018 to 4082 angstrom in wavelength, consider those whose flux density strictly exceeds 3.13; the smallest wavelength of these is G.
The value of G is 4020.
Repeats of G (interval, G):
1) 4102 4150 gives 4112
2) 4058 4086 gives 4060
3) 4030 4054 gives 4040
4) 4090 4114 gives 4092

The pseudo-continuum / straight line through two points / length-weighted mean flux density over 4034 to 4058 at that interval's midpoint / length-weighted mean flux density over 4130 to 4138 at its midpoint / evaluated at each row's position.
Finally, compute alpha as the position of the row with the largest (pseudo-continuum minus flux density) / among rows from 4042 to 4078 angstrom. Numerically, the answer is 4056 angstrom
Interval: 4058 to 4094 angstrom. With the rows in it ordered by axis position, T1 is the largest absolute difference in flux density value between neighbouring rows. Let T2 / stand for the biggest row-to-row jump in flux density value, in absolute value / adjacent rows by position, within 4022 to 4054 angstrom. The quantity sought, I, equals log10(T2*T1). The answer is -0.32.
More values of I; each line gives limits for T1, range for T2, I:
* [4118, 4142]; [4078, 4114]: -0.97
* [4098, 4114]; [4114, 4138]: -1.19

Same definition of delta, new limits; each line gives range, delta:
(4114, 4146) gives 3.519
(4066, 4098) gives 3.65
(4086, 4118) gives 3.65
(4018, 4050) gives 3.654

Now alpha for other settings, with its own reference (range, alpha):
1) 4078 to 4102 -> 4100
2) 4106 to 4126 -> 4124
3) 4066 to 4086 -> 4068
